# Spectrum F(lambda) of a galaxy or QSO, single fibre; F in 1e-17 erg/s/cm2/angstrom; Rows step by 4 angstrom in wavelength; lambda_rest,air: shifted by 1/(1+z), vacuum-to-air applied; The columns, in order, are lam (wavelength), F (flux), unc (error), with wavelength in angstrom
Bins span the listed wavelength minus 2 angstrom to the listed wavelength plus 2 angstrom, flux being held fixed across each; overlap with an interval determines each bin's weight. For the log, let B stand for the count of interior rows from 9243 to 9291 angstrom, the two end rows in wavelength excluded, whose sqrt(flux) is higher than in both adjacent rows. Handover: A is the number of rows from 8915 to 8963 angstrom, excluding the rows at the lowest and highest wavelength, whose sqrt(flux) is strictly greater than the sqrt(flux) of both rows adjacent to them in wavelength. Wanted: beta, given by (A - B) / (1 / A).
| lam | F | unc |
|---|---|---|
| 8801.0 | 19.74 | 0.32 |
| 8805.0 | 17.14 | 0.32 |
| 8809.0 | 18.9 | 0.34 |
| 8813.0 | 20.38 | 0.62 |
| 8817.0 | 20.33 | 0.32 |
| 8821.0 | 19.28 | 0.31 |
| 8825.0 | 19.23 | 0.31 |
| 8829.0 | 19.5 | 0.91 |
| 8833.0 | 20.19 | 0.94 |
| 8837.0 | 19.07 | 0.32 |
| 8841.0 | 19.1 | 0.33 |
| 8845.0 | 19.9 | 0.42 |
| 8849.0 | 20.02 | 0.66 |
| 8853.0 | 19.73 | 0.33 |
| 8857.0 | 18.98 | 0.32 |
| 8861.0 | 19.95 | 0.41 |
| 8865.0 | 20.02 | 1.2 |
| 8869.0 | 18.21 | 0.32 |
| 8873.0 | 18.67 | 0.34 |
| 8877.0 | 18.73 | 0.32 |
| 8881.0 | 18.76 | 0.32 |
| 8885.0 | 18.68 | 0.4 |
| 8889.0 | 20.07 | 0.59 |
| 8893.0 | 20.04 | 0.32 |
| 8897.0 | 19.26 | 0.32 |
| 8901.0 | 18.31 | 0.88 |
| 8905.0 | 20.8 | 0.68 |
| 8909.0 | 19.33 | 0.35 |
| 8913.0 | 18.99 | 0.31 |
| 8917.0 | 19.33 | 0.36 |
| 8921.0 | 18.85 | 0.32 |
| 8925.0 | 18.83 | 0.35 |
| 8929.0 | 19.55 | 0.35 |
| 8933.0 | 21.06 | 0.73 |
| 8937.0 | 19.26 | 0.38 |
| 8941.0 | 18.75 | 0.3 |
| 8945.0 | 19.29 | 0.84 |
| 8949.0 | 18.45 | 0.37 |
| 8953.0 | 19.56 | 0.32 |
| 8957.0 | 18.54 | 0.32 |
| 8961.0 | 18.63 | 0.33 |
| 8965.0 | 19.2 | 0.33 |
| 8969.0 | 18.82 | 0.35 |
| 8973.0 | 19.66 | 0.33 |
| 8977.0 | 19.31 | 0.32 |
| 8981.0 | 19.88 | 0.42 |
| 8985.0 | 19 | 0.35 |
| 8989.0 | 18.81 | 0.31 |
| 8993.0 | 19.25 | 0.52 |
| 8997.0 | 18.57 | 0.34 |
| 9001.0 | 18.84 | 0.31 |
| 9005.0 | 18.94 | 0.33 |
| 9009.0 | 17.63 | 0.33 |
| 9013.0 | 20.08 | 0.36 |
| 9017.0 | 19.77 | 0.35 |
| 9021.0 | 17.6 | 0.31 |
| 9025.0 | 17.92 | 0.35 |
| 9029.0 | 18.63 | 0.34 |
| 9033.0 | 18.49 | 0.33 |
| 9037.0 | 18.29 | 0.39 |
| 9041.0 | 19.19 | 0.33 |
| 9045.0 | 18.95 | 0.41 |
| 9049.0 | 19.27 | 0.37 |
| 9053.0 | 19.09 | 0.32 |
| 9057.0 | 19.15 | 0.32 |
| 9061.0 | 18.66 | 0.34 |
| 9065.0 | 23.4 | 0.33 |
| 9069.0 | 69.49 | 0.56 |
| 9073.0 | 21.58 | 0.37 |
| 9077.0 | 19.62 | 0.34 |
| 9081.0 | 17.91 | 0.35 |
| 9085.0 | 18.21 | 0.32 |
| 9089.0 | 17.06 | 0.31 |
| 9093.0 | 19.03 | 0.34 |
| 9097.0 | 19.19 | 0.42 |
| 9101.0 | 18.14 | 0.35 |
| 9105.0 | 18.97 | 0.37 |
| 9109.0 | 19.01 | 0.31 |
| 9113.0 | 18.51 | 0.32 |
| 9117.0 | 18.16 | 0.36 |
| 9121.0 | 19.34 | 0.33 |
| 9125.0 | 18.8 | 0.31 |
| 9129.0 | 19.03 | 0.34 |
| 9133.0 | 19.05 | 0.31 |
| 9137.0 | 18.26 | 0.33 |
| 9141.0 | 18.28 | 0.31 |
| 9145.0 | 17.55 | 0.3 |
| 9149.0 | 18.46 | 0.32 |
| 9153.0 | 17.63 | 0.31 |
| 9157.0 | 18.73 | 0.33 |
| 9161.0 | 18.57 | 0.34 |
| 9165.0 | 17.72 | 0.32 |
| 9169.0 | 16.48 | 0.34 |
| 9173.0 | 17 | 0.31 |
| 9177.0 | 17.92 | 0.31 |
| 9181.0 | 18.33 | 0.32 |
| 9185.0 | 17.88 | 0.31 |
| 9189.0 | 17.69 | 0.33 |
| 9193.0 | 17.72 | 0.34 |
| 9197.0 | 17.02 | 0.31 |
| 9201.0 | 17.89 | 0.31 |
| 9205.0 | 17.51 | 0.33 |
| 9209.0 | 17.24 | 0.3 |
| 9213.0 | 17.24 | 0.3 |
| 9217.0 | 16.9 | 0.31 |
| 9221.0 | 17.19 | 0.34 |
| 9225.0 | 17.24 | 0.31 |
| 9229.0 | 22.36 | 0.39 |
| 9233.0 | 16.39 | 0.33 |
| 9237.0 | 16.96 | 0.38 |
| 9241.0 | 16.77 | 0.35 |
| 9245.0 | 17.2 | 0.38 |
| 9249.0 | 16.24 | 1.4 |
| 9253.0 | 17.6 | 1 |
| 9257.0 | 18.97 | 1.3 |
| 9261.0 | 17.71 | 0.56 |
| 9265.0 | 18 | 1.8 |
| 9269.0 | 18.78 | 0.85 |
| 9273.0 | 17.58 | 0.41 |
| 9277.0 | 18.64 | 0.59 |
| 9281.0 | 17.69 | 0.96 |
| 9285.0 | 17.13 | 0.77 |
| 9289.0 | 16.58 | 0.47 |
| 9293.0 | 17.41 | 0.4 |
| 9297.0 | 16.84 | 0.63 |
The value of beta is 0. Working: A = 3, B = 3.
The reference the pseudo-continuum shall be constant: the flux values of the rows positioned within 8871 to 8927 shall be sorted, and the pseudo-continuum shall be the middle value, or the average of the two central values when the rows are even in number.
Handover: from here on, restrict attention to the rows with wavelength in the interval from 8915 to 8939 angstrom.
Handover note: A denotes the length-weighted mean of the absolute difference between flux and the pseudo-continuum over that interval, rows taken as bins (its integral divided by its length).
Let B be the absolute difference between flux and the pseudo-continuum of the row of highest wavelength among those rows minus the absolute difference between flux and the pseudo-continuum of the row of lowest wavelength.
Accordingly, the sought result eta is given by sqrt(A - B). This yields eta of 0.83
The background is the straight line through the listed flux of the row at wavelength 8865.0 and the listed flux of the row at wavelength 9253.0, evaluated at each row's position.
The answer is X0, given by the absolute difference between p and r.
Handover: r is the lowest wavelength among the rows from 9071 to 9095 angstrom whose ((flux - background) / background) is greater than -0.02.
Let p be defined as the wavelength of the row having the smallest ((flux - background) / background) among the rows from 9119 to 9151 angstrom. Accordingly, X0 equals 72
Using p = 9145.0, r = 9073.0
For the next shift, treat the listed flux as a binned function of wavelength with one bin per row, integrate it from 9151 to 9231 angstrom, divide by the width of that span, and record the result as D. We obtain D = 17.8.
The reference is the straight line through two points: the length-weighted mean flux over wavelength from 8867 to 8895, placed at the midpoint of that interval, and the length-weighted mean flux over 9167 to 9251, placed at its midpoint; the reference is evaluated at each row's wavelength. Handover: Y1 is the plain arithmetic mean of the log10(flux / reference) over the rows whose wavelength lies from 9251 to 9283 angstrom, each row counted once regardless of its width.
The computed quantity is 0.022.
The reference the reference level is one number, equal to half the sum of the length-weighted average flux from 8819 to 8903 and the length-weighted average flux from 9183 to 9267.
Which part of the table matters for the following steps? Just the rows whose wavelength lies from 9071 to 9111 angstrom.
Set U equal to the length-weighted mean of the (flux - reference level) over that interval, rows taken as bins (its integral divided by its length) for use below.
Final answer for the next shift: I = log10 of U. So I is -0.39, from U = 0.4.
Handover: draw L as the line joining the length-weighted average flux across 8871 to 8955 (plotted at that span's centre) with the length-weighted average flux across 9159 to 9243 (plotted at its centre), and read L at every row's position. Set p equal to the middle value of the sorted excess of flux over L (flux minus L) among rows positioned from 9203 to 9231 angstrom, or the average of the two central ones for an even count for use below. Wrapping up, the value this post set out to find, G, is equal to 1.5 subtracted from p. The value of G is -1.81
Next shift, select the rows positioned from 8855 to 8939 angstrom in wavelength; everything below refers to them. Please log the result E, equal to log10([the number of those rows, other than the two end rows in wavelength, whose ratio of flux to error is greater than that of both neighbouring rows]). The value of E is 0.78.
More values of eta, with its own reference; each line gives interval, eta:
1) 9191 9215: 1.00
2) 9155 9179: 0.61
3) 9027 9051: 0.52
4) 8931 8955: 1.48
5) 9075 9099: 1.10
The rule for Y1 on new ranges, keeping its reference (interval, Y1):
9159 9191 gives 0.001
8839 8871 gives 0.008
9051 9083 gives 0.107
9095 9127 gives 0.019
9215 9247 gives 0.004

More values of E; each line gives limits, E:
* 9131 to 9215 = 0.70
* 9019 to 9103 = 0.78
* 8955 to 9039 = 0.78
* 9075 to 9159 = 0.85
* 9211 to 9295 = 0.70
